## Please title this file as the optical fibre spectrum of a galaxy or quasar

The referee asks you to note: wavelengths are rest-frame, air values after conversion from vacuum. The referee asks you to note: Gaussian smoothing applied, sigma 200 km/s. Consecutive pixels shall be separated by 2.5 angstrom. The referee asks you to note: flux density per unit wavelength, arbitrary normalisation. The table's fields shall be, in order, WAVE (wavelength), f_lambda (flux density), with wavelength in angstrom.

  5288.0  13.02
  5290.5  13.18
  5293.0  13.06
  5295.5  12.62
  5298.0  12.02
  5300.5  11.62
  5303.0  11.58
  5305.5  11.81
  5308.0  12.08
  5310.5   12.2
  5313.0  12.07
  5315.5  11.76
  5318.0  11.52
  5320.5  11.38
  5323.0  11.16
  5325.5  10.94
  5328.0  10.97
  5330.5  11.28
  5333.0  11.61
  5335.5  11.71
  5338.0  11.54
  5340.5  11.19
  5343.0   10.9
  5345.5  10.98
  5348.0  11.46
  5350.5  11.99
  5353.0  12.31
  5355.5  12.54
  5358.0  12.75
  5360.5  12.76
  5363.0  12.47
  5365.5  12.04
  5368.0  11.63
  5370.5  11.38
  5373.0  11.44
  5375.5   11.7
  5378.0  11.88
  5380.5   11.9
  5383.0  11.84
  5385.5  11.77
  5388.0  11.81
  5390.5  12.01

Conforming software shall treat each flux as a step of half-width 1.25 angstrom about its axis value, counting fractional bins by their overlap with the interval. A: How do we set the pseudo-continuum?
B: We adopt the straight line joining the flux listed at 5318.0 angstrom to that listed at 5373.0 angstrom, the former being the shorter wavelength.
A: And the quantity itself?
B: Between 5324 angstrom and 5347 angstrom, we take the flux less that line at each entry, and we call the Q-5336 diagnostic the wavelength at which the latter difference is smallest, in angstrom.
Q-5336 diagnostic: 5343.0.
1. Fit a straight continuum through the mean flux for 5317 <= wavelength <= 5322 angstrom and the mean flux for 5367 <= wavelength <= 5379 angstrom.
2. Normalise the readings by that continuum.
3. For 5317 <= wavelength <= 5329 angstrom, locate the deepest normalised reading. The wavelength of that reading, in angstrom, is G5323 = 5325.5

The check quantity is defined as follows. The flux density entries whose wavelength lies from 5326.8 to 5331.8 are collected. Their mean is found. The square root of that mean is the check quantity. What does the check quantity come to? 3.34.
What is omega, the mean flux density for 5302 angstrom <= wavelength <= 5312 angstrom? 11.9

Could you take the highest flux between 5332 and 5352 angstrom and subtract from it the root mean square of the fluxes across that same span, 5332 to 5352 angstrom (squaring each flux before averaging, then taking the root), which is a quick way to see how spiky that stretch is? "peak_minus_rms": 0.56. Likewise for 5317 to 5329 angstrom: 0.32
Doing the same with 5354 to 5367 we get 0.25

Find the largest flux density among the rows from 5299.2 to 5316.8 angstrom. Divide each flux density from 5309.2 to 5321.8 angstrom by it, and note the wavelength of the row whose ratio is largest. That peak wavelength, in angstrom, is 5310.5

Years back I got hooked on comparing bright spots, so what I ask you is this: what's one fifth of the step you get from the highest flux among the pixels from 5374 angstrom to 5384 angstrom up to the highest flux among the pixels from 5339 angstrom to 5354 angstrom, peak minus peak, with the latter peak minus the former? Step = 0.08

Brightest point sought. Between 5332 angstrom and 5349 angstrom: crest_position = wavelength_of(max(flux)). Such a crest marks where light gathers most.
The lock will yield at 5335.5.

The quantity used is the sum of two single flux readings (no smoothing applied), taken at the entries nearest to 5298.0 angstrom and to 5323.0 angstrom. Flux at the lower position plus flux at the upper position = 23.18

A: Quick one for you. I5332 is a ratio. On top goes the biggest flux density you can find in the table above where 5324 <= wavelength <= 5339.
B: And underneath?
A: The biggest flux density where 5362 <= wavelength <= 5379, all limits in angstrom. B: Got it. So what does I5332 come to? 0.94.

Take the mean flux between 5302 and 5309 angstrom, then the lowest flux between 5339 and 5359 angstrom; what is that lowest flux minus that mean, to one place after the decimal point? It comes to -0.9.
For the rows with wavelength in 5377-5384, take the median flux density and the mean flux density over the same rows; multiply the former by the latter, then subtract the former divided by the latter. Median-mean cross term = 140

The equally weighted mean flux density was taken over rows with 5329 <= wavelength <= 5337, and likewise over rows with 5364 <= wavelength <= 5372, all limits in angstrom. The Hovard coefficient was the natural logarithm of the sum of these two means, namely 3.14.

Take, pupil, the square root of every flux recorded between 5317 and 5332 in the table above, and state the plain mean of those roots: 3.35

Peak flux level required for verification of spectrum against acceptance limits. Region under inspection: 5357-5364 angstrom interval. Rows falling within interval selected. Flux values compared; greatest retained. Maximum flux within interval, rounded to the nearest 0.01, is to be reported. 12.76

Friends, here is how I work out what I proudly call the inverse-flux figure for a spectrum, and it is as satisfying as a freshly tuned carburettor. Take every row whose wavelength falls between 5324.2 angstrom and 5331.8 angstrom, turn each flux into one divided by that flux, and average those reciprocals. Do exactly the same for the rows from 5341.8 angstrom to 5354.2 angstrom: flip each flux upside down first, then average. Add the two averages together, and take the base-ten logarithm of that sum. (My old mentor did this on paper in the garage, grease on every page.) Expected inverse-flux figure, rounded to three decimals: -0.751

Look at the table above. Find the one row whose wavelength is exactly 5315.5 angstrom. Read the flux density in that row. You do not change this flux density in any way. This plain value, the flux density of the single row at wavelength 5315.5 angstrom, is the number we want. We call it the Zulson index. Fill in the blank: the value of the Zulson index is 11.76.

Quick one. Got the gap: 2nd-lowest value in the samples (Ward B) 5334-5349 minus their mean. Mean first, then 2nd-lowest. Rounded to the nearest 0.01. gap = -0.32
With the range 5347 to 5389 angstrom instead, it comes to -0.54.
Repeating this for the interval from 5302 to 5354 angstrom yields -0.60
